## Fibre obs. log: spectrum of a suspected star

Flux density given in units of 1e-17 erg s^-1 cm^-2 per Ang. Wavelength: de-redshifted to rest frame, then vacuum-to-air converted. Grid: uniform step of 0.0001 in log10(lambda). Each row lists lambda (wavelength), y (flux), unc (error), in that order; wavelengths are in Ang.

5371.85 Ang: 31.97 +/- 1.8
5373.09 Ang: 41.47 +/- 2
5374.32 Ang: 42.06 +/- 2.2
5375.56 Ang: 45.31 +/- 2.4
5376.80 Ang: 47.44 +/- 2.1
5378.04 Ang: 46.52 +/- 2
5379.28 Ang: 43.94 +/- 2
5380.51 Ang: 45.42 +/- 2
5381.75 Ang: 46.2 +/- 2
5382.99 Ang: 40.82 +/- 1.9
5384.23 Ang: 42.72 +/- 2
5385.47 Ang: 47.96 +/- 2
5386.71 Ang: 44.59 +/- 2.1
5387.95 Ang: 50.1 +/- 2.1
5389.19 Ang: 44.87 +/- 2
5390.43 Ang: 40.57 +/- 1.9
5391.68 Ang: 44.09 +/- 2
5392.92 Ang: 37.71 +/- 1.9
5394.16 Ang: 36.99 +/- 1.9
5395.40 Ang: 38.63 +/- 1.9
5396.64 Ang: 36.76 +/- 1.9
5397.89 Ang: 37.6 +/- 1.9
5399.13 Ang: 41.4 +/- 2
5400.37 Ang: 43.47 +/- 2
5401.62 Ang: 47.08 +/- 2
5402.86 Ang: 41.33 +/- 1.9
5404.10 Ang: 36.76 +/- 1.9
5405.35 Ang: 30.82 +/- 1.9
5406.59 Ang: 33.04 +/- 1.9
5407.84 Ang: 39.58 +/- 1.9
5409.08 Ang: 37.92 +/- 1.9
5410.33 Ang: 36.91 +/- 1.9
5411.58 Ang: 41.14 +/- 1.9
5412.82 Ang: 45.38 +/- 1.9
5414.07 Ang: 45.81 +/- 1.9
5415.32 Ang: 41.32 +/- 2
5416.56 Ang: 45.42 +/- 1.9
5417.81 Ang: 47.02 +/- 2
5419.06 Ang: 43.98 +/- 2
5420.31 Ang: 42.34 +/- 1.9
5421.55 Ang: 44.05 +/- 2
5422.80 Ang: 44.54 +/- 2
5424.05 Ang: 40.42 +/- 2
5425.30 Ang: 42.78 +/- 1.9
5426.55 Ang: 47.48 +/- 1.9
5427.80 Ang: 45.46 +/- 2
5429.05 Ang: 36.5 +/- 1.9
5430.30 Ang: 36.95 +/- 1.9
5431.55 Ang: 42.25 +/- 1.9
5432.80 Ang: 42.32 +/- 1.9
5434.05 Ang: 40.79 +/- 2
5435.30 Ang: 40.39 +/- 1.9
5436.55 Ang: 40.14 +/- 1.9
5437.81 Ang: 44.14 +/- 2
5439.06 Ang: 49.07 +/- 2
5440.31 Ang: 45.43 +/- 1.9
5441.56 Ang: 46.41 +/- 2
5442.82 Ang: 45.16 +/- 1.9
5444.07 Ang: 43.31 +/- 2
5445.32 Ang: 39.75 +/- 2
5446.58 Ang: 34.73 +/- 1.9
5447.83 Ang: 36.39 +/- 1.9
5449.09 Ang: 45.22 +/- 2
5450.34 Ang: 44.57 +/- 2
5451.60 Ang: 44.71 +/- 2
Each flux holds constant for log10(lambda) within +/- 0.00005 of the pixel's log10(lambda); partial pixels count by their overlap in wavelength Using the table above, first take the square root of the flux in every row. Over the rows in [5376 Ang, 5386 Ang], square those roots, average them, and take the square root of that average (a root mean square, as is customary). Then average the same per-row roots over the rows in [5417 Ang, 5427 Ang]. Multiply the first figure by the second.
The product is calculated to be 44.6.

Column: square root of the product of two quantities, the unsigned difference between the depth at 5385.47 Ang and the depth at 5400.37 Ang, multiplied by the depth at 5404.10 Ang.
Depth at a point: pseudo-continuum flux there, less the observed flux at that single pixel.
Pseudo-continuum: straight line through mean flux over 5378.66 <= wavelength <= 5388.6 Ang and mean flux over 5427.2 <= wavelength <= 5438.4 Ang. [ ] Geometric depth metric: 4.6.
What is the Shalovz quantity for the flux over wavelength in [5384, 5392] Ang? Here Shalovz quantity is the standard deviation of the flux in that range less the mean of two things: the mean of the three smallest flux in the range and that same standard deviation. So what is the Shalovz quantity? -20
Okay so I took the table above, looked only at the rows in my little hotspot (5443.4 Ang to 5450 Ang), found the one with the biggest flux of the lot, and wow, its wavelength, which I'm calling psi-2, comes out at 5449.09 Ang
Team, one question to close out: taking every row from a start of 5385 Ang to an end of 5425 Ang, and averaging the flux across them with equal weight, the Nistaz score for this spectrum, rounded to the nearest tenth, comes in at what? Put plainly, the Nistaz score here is 41.5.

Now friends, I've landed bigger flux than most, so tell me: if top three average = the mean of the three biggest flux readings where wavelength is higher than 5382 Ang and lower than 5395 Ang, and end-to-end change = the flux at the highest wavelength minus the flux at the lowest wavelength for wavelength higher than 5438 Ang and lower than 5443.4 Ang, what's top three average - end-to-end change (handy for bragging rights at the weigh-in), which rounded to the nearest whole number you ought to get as 52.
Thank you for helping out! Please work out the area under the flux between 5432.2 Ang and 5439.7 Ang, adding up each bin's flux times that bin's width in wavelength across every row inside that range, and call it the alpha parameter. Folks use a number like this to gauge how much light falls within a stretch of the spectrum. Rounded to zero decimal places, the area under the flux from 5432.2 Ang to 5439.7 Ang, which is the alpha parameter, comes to 321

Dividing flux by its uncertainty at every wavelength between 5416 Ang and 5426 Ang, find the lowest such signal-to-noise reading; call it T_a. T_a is 20.2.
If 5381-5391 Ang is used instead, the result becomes 21.2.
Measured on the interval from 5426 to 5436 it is 19.2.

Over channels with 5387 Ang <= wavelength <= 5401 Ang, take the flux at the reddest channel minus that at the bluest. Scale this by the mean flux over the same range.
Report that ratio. -0.16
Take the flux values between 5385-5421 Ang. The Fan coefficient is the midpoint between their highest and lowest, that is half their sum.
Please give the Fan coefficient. 40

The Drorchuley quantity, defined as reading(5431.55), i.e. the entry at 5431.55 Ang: 42.25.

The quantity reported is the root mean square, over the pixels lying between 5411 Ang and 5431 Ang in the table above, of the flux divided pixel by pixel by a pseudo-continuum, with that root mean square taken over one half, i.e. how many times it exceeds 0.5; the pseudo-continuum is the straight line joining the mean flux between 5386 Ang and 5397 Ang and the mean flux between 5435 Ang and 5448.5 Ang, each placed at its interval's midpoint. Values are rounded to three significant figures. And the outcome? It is 2.06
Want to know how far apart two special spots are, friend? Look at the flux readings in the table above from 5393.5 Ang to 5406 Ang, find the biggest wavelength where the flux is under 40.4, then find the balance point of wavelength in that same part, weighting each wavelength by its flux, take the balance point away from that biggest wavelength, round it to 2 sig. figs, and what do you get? 5.6 Ang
